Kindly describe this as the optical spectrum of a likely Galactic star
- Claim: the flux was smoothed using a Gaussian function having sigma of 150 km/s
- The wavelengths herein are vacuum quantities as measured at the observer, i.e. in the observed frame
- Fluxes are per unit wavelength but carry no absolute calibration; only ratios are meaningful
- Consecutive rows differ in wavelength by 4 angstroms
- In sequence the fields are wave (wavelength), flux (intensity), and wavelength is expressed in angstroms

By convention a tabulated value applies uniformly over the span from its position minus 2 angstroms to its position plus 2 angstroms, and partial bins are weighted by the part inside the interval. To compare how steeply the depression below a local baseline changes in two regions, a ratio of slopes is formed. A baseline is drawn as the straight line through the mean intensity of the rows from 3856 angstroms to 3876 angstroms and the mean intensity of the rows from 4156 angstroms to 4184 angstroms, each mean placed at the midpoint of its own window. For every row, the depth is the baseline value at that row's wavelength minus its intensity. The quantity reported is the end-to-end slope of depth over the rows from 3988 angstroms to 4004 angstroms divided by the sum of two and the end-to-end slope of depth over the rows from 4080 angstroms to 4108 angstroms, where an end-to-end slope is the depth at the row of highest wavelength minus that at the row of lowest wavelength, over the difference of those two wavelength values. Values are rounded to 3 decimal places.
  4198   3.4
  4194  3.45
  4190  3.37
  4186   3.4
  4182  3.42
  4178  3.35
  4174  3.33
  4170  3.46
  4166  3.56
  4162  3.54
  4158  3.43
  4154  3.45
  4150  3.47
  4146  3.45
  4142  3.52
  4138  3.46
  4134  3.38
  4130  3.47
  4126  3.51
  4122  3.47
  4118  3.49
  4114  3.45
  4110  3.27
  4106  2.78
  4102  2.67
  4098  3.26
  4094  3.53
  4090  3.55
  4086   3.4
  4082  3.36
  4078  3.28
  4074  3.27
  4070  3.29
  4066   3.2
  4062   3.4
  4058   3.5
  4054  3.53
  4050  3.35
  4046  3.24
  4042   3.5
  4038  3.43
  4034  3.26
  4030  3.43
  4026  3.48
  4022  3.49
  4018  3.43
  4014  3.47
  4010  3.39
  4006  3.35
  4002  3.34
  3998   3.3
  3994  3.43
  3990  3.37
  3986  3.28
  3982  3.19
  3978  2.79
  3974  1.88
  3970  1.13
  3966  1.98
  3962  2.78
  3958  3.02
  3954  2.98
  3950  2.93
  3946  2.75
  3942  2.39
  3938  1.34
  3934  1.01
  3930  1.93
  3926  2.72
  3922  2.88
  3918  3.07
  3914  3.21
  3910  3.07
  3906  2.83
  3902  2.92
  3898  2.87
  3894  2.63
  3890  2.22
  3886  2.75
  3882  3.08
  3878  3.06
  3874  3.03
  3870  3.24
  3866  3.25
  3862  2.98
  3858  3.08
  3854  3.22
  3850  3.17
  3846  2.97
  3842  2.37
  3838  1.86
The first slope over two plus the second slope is 0.002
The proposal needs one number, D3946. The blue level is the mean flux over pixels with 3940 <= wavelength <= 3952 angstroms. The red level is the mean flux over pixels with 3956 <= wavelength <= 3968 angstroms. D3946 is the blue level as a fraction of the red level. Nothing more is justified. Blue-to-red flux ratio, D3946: 1.04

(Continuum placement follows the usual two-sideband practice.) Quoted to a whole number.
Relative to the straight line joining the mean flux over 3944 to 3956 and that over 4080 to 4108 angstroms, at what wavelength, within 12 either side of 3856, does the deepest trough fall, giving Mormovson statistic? 3862 angstroms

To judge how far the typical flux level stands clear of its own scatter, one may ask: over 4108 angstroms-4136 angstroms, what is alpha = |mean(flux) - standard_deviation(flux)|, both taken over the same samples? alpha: 3.4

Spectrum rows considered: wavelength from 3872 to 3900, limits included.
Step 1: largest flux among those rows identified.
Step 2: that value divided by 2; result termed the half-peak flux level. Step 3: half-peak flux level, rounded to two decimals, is 1.54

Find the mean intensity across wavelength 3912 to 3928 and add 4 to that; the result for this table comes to 6.97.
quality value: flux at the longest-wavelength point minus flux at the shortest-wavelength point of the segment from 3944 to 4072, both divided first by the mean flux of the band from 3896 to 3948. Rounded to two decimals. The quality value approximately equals 0.21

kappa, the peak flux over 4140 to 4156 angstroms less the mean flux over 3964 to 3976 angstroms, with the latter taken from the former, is 1.9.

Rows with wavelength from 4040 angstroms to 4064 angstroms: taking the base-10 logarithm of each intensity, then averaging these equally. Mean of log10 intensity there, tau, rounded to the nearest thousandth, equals 0.534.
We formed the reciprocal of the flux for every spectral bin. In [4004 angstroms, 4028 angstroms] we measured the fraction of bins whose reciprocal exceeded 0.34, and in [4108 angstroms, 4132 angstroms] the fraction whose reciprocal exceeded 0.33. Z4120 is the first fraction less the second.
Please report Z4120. 0.0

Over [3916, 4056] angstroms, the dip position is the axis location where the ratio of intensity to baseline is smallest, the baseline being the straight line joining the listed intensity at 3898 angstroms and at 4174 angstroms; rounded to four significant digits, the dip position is 3934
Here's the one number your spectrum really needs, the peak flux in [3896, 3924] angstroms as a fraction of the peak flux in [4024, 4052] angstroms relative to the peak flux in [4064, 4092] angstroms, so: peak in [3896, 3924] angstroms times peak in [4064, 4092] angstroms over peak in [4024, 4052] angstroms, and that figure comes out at 3.3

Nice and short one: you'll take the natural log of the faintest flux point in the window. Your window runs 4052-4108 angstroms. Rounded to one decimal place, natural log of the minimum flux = 1.0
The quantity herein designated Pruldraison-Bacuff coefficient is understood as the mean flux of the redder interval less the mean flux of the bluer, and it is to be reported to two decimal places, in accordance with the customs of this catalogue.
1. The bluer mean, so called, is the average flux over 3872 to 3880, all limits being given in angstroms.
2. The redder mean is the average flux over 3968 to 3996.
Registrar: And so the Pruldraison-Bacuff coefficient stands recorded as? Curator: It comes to -0.32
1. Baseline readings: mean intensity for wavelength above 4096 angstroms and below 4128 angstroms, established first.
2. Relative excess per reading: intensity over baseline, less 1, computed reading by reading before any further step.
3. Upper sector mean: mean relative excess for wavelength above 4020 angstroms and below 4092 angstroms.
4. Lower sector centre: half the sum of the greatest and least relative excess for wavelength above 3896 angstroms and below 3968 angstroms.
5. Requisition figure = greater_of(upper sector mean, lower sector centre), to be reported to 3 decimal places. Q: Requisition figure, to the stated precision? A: 0.046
